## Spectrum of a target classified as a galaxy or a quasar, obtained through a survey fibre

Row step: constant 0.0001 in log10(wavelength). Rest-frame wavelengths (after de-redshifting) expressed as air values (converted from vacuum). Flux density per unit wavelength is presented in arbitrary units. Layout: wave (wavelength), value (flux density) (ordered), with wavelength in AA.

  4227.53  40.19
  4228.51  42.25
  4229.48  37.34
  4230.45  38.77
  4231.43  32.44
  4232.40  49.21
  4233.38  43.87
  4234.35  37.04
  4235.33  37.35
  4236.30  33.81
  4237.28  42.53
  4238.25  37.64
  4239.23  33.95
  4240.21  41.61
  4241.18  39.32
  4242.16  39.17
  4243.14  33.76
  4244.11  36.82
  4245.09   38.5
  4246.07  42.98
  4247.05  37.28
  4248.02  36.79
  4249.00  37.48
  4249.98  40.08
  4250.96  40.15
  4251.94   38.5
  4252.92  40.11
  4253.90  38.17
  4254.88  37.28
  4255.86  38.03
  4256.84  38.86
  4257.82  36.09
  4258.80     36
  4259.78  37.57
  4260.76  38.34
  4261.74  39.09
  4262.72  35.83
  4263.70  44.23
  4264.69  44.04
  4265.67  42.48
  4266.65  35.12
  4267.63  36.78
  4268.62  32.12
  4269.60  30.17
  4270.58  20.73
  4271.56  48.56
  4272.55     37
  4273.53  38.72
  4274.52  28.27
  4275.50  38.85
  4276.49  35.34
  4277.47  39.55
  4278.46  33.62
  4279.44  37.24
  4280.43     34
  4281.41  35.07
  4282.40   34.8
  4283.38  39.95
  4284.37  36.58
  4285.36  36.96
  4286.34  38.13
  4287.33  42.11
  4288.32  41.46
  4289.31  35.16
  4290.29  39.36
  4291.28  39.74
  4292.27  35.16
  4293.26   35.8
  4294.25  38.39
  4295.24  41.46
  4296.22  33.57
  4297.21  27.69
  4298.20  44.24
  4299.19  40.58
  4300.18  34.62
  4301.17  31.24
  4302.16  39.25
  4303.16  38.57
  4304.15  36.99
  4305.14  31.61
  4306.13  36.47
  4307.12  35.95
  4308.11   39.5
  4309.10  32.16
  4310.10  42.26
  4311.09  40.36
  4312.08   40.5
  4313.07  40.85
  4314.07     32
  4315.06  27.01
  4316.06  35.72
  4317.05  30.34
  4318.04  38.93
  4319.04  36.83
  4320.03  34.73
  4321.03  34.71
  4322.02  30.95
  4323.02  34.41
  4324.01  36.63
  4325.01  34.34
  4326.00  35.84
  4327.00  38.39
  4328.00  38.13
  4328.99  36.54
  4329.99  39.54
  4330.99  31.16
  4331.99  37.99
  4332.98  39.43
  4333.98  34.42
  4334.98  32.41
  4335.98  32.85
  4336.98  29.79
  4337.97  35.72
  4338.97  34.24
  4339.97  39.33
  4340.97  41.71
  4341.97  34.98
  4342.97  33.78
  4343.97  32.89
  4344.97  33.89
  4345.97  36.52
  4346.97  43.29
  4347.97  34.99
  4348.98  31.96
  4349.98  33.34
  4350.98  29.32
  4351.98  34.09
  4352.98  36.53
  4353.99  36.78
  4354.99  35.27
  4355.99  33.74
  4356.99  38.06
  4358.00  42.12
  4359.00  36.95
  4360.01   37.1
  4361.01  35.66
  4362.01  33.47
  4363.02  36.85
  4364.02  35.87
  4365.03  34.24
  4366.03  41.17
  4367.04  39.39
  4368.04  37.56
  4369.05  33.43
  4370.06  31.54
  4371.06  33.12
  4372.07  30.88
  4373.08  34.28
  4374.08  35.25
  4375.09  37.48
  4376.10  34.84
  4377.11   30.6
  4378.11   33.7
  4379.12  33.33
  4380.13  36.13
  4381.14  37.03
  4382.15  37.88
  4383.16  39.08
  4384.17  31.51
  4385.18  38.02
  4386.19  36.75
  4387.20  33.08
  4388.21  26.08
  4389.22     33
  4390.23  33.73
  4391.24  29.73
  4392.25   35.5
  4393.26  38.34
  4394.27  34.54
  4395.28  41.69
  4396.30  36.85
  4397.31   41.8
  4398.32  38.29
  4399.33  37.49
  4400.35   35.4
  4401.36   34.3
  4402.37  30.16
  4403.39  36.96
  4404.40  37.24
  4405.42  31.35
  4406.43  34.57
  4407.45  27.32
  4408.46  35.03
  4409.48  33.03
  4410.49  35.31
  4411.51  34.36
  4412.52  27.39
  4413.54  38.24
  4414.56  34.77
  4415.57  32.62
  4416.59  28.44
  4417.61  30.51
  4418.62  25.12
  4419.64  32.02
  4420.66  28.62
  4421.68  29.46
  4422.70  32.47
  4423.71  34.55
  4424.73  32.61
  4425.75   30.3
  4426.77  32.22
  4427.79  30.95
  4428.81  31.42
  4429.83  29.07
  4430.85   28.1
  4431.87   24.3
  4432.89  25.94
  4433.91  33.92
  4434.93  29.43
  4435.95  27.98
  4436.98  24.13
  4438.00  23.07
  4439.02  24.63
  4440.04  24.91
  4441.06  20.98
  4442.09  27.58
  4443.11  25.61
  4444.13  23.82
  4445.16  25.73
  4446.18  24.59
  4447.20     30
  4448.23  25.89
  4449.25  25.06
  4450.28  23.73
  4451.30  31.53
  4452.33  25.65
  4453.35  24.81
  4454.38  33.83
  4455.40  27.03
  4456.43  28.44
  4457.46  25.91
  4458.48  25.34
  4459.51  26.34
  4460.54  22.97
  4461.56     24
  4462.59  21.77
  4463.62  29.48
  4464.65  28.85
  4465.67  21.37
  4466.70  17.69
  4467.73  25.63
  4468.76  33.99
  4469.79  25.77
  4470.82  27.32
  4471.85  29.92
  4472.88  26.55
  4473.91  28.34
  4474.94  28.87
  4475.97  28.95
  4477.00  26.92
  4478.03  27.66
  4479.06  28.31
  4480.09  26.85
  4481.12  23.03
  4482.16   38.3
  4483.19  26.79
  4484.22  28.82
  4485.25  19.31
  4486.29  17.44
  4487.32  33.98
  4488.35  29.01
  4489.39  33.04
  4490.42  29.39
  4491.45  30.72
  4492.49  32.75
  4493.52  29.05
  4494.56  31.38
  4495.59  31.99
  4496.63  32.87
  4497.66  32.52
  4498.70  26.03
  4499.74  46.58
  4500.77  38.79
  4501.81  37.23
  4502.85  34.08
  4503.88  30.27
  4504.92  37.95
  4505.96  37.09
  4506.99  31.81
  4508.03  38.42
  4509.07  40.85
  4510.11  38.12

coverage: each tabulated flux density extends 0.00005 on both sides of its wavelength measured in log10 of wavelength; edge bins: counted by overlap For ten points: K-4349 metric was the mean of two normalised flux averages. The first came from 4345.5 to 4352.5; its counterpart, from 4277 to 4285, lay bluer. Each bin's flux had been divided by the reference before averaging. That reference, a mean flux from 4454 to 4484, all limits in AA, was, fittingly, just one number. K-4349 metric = 1.31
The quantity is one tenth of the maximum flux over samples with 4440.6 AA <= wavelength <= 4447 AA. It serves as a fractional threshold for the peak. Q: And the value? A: 2.8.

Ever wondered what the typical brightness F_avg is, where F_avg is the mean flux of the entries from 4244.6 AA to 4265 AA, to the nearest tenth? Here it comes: 38.8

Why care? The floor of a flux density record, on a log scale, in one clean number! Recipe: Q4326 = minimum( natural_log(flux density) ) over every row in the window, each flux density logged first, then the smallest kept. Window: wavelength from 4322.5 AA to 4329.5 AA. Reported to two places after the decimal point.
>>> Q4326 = 3.54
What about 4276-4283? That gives 3.52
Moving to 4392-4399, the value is 3.54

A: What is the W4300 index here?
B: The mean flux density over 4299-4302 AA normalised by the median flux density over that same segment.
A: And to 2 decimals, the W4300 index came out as 1.02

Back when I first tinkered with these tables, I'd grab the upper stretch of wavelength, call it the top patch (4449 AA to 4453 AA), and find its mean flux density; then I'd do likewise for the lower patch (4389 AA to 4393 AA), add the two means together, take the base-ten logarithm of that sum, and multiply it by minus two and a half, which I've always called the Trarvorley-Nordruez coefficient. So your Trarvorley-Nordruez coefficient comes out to -4.44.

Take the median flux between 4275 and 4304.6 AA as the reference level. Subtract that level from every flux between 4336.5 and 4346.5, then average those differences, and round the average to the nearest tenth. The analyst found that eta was -1.8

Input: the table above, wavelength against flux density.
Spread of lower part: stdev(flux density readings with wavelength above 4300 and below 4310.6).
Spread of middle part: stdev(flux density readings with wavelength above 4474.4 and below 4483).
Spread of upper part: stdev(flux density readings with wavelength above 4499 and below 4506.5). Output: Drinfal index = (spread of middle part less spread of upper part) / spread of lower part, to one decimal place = -0.2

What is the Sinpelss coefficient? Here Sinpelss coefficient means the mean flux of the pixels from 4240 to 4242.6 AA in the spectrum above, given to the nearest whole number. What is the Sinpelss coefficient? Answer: 40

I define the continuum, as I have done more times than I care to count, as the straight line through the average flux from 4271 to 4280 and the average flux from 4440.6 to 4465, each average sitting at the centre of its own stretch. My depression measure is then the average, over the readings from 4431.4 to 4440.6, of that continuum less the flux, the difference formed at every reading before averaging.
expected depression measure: 0.8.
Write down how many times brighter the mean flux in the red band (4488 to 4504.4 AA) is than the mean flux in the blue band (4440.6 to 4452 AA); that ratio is 1.27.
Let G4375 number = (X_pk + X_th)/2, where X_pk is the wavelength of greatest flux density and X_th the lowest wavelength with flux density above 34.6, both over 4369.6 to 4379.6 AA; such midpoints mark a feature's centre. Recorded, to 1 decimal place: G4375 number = 4374.6 AA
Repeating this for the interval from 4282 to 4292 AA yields 4284.9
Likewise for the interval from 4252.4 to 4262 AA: 4252.9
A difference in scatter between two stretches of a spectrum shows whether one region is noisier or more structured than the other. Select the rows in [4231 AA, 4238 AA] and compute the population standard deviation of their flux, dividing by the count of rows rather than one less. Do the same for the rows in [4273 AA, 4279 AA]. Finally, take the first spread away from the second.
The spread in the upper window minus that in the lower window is -1.6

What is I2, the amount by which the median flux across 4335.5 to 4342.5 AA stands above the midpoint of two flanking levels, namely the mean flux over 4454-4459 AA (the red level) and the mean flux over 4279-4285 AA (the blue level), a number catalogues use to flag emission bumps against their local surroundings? 3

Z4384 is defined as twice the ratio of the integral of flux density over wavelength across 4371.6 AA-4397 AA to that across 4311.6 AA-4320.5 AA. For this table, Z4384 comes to 5.6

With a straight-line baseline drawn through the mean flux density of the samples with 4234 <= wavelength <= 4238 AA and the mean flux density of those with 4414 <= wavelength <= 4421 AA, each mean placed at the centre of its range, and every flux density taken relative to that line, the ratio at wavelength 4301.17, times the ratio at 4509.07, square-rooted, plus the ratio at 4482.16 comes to 2.55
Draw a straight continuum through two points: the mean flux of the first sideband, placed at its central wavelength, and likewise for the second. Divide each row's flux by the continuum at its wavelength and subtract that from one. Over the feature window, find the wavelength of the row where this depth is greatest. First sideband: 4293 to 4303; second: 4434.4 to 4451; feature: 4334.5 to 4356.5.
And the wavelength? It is 4336.98 AA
